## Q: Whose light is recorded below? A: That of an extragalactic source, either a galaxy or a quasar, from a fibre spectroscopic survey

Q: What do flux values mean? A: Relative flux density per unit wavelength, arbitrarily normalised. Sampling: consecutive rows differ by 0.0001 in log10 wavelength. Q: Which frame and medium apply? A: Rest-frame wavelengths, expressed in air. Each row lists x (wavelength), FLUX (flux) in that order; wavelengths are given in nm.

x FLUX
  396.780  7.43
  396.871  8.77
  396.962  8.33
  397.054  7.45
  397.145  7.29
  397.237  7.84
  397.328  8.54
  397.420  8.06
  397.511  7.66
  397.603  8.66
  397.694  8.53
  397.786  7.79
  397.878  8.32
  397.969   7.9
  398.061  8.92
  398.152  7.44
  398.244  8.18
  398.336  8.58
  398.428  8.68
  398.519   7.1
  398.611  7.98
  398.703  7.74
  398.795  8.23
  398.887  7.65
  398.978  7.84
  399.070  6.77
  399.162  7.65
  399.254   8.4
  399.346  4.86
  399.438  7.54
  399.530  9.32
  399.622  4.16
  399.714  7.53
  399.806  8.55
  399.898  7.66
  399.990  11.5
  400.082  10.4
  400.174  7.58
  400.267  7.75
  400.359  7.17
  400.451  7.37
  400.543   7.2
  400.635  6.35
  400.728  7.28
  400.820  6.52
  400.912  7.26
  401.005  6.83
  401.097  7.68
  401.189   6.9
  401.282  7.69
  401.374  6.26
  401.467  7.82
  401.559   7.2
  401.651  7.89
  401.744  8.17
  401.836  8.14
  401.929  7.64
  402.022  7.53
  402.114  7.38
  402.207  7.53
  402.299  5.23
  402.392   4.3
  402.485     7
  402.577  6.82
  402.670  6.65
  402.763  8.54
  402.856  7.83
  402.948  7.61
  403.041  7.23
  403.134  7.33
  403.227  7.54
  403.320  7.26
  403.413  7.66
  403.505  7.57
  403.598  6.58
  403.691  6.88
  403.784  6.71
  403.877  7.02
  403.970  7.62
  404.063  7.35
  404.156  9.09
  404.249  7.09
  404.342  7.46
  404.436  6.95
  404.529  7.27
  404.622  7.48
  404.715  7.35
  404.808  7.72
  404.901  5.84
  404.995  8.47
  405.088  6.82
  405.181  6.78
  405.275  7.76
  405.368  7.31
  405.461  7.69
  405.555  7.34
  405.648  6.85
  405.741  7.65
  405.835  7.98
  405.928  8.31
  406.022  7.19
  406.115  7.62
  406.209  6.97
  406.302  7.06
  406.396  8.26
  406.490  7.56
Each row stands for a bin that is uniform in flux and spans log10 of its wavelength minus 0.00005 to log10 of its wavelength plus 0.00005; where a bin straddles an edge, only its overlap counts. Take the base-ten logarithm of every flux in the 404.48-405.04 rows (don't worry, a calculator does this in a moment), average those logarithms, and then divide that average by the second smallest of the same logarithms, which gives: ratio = 1.003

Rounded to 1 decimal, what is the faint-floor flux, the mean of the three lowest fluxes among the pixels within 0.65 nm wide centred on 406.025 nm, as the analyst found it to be 7.1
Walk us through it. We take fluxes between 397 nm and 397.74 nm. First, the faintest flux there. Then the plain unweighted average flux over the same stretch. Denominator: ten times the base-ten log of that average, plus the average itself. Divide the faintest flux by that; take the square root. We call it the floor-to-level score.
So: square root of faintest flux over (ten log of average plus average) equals 0.654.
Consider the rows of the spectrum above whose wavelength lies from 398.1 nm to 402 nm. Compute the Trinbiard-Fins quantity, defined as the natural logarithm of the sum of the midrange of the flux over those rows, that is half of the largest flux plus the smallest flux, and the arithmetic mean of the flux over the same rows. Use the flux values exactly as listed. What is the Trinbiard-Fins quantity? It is 2.74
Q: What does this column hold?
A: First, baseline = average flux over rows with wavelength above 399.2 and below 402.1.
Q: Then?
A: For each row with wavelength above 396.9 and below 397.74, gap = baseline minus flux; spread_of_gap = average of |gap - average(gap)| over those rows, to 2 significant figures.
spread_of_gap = 0.43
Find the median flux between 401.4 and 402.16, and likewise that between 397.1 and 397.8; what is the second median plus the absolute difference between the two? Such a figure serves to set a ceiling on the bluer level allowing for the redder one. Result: 8.2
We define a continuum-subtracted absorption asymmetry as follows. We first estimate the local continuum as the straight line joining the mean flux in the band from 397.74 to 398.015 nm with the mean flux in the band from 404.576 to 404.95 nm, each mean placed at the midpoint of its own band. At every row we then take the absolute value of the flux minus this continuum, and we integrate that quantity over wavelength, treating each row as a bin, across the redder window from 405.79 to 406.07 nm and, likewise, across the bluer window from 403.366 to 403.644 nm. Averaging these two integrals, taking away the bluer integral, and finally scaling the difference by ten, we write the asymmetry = 0.6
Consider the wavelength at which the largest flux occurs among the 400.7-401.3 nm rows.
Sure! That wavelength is 401.282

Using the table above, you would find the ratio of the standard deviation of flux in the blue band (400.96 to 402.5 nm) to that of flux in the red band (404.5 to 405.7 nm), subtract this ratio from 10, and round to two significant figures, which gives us 8.4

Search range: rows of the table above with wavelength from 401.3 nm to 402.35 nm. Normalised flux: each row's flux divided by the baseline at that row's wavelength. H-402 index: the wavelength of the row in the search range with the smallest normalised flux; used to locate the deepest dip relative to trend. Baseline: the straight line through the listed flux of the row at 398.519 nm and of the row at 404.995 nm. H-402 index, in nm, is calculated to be 402.299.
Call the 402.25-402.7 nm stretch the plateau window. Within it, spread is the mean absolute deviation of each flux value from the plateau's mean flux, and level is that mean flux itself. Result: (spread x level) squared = 35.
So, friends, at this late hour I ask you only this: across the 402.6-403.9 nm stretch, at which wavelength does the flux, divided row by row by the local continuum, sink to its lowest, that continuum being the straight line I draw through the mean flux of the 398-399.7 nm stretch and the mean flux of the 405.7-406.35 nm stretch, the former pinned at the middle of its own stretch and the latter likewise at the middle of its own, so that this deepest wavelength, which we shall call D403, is 403.598 nm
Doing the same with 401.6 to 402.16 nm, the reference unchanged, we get 402.114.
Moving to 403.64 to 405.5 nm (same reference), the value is 404.901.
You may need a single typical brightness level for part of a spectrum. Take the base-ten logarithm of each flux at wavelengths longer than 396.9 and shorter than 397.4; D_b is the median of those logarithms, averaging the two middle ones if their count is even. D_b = 0.894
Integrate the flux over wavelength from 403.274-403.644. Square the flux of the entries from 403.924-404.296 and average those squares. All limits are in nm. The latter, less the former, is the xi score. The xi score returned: 59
